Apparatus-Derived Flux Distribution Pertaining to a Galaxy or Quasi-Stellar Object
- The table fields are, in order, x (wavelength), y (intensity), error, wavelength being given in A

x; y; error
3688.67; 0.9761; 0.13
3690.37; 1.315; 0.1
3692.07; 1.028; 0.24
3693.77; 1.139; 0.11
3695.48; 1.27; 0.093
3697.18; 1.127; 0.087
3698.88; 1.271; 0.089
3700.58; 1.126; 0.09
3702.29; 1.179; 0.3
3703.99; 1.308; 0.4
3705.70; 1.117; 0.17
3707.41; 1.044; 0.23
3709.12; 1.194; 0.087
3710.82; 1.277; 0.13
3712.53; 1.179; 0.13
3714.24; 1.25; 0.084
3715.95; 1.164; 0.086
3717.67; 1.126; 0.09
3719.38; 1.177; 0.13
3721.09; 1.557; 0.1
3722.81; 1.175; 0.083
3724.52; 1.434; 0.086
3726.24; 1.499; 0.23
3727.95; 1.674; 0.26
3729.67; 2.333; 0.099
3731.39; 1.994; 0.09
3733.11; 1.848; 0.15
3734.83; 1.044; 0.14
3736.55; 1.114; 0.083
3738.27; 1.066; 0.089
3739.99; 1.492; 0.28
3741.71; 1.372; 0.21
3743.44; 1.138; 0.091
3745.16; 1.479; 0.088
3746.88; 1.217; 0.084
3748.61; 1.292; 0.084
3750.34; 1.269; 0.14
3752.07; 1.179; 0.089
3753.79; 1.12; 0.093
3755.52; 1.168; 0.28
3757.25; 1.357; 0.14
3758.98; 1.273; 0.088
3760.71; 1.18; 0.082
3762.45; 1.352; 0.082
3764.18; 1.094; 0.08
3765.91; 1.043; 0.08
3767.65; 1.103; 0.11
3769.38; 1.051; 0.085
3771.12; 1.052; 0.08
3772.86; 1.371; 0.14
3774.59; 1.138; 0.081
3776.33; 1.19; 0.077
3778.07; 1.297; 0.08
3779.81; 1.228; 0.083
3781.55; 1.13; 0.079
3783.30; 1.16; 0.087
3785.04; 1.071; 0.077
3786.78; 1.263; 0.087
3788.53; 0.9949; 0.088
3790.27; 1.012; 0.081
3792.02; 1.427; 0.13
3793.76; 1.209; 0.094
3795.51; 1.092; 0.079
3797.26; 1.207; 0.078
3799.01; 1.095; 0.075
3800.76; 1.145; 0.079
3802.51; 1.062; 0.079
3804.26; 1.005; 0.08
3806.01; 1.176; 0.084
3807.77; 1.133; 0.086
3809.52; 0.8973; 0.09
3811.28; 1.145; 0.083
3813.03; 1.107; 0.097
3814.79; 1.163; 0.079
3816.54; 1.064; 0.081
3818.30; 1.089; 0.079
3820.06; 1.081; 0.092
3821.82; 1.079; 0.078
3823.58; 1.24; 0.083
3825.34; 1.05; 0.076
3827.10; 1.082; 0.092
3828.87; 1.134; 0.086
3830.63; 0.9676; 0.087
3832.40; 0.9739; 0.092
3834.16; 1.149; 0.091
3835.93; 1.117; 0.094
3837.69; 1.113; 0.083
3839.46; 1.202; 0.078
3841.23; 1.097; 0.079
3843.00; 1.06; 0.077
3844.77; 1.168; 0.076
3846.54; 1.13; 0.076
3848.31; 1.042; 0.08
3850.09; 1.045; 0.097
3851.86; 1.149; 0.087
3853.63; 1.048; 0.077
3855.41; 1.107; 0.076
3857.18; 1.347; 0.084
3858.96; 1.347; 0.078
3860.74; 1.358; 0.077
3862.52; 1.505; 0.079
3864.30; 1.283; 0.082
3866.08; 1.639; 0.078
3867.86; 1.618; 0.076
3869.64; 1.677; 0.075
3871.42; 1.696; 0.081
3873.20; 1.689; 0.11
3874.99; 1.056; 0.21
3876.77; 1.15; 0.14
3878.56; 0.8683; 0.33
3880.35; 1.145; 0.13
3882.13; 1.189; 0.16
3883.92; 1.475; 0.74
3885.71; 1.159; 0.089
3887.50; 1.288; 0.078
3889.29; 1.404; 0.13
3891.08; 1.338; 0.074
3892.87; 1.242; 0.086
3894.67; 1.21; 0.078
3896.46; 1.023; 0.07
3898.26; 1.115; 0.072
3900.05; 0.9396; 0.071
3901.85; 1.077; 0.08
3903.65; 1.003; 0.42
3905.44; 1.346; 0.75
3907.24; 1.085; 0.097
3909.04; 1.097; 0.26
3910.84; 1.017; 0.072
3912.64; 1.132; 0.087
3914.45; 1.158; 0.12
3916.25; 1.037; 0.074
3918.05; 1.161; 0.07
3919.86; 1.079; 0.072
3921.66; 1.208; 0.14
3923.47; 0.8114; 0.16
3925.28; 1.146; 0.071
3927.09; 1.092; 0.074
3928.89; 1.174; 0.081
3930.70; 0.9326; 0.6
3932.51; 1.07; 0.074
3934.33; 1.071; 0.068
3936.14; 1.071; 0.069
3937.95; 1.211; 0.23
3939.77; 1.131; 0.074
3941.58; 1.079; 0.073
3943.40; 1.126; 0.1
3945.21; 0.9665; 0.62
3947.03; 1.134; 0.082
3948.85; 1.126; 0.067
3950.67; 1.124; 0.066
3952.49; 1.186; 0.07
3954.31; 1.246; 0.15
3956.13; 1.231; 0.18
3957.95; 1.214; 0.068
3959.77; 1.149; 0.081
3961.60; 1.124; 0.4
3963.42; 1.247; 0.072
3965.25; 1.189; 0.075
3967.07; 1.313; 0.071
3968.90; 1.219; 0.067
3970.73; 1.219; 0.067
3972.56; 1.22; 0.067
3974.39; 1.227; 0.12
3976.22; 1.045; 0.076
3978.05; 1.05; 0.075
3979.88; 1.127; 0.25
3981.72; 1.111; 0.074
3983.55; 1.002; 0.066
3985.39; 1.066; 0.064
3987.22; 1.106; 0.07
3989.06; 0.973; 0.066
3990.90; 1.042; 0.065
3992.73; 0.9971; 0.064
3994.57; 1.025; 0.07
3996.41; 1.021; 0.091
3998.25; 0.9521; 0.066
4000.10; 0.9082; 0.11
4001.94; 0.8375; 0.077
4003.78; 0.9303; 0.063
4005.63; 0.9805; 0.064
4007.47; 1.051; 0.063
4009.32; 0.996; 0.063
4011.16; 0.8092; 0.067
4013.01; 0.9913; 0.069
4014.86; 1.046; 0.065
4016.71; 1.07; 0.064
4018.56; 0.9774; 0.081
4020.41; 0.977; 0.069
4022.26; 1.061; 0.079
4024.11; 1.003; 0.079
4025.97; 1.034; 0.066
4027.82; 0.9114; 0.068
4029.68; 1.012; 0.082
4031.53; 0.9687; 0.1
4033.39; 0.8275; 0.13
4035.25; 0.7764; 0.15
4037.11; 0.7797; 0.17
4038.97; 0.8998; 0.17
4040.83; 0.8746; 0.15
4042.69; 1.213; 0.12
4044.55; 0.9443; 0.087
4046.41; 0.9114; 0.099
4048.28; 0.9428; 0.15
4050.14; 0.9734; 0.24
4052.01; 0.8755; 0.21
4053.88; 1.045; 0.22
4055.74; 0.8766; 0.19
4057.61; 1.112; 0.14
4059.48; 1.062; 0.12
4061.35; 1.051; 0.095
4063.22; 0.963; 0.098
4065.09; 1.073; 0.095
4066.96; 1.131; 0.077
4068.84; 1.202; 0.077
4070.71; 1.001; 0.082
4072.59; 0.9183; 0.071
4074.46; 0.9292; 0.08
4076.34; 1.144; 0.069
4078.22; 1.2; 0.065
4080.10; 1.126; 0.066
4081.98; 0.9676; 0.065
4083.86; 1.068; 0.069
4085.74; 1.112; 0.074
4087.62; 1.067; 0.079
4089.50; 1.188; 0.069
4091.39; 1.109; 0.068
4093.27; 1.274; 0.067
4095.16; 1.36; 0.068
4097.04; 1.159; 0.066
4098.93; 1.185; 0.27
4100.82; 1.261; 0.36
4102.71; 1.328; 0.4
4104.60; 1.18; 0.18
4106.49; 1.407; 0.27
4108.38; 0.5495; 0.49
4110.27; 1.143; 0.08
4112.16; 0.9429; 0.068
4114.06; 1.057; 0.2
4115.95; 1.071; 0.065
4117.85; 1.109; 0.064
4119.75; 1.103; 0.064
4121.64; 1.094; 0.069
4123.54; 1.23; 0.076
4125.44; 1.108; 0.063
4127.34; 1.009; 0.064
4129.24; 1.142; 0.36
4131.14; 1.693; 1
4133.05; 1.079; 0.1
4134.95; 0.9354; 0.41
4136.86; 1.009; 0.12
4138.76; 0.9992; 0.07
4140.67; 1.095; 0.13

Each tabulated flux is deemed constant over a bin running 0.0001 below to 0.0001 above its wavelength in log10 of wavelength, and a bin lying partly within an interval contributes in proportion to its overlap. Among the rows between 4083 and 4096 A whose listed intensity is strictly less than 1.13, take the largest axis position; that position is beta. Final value 4091.39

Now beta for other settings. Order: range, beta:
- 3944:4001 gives 4000.10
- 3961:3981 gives 3979.88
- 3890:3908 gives 3907.24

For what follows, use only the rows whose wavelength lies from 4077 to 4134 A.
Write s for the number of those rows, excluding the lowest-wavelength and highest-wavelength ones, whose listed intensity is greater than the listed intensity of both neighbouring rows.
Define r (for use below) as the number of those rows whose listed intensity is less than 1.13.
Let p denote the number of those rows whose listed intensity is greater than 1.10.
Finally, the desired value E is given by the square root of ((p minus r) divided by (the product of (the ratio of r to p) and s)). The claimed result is 0.7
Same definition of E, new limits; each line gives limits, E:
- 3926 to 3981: 1.1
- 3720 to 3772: 2.2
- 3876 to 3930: 0.8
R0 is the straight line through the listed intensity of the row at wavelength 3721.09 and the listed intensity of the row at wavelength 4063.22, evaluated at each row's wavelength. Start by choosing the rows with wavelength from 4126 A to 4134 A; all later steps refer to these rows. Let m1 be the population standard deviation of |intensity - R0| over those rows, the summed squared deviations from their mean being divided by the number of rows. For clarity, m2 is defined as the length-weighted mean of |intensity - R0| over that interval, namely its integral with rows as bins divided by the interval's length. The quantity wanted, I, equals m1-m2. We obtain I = -0.11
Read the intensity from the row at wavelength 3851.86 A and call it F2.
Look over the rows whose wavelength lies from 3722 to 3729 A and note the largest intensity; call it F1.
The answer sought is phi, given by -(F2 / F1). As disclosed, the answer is -0.69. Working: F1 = 1.674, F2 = 1.149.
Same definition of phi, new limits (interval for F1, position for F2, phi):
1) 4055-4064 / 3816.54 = -0.96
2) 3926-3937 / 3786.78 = -1.08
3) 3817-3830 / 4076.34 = -0.92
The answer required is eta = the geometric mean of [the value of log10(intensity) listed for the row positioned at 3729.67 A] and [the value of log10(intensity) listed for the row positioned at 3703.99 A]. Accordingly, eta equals 0.21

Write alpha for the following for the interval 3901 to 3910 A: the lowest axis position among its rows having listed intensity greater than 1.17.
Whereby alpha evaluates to 3905.44 A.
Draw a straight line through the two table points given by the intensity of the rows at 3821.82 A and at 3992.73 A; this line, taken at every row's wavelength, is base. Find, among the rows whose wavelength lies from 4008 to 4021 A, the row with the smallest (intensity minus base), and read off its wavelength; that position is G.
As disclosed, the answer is 4011.16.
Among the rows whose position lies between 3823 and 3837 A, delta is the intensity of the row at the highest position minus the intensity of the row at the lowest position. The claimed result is -0.12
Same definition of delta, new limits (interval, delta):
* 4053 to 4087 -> 0.07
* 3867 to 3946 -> -0.65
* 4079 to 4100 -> 0.06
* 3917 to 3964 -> 0.09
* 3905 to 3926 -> -0.20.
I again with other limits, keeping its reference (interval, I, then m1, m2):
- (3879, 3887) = -0.10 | 0.04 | 0.14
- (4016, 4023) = -0.03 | 0.02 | 0.05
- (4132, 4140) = -0.13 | 0.05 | 0.18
